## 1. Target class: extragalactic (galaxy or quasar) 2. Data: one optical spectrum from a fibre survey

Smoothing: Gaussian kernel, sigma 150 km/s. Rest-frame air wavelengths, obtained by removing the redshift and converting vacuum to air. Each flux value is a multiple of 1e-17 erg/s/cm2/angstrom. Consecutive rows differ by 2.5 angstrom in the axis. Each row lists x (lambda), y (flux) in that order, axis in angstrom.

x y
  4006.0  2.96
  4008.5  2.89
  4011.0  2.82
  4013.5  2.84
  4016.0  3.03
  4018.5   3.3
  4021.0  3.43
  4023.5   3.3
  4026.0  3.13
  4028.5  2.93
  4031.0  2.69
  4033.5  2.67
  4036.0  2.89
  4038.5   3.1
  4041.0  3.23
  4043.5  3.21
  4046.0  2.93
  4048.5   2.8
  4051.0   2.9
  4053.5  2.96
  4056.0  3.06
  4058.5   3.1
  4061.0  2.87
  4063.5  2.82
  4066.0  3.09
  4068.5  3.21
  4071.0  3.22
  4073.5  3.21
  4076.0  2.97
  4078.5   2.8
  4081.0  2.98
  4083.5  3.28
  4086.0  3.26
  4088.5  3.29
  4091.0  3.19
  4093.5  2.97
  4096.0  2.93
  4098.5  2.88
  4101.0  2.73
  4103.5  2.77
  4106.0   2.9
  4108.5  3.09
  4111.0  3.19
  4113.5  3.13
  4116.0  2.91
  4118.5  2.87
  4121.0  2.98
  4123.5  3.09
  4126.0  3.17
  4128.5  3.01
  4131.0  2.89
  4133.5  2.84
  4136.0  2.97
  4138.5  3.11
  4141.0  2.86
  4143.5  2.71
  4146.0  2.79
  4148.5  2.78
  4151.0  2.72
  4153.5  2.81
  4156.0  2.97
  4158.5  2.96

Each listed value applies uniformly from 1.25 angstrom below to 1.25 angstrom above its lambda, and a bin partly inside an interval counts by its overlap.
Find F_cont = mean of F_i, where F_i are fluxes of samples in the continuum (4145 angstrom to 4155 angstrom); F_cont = 2.78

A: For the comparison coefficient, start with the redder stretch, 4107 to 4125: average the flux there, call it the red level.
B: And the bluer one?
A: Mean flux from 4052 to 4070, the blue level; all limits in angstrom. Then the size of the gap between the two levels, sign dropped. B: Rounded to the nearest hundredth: 0.02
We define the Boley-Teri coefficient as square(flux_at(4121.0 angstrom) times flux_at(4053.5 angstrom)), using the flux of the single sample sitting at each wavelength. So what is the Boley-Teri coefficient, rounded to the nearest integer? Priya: 78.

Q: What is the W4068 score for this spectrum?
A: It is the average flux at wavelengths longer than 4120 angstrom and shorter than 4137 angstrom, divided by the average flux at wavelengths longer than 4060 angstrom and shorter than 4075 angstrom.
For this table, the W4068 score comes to 0.97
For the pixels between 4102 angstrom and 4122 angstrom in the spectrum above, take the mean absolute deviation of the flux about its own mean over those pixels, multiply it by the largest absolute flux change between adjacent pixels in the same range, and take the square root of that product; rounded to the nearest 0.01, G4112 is 0.16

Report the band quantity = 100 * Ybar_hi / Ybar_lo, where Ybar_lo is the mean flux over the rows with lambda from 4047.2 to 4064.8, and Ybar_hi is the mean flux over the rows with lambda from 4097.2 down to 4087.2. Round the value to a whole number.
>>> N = 106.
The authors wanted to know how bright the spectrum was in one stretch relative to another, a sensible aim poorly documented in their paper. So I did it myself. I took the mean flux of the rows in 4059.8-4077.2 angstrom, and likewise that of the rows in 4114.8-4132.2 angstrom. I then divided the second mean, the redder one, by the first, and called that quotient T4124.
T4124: 0.98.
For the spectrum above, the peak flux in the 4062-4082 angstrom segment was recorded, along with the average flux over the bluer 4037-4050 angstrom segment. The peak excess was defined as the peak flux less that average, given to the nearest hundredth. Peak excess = 0.17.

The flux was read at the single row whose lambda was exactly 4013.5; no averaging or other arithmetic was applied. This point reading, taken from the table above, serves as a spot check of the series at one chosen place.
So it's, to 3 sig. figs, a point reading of 2.84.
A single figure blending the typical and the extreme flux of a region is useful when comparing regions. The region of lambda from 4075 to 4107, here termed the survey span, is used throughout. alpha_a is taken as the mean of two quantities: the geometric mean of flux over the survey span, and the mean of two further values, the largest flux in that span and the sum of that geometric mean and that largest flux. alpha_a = 3.89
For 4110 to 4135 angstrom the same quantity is 3.85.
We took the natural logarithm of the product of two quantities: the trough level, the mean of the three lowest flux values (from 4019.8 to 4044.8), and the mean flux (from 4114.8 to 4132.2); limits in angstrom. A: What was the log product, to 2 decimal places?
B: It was 2.11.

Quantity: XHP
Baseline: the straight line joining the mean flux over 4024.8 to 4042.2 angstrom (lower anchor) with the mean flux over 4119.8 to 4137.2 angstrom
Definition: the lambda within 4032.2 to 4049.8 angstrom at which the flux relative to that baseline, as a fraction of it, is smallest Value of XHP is 4033.5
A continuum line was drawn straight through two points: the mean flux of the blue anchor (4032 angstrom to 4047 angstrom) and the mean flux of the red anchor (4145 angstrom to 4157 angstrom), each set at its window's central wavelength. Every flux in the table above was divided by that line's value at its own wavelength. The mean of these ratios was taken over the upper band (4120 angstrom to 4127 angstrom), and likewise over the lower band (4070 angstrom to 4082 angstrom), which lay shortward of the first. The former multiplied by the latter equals 1.11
